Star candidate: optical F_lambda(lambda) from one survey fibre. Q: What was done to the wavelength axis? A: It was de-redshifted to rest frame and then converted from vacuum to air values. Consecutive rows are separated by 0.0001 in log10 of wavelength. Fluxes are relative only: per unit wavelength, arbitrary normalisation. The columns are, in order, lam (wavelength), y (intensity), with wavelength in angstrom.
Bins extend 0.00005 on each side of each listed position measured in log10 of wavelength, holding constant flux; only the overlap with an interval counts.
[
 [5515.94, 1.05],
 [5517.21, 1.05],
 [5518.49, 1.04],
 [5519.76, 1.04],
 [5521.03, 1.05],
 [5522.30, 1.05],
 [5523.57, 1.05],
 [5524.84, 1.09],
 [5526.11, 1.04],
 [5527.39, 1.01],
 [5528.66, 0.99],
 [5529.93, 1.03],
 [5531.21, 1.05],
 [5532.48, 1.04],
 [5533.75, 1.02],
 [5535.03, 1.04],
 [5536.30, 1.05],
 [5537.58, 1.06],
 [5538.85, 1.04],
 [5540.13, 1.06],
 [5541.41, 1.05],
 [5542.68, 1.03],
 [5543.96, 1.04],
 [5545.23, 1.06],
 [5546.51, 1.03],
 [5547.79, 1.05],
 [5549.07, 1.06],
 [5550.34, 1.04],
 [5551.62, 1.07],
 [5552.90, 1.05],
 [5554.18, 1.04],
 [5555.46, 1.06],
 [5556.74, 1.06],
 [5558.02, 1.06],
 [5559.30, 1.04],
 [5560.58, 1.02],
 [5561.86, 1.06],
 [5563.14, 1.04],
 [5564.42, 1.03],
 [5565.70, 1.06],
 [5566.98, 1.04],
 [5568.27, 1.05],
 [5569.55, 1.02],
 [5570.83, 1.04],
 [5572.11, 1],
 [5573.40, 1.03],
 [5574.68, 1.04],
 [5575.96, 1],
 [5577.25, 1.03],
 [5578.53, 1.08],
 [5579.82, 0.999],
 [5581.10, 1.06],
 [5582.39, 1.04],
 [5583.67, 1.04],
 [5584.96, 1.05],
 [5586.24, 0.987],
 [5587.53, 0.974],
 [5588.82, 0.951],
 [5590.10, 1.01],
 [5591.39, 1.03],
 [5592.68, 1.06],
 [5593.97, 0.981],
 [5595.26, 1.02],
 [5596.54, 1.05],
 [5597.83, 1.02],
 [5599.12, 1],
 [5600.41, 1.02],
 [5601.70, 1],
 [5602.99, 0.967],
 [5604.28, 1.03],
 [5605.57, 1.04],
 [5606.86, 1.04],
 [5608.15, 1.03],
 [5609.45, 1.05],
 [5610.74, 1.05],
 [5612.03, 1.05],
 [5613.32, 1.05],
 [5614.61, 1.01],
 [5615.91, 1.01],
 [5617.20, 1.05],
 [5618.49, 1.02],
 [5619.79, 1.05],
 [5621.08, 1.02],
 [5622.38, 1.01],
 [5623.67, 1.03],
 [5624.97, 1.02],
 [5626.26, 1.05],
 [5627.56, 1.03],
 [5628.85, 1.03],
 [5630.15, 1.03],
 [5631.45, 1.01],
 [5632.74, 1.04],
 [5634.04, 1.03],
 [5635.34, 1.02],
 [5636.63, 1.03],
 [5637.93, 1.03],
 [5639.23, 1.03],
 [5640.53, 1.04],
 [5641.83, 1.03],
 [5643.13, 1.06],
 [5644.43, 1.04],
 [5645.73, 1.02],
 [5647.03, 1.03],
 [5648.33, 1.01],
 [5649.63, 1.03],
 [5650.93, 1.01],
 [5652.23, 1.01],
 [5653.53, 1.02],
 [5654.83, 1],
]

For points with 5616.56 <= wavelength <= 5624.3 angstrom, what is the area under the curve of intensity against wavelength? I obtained 8.0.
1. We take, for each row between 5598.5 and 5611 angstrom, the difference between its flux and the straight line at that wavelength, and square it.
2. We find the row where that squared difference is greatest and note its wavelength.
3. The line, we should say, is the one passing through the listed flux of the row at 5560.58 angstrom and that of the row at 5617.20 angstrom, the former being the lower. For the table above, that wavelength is 5602.99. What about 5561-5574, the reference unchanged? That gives 5561.86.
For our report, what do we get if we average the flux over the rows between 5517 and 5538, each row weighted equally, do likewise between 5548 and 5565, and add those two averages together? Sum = 2.09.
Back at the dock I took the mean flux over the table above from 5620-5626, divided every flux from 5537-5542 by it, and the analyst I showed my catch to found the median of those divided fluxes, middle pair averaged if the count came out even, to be 1.03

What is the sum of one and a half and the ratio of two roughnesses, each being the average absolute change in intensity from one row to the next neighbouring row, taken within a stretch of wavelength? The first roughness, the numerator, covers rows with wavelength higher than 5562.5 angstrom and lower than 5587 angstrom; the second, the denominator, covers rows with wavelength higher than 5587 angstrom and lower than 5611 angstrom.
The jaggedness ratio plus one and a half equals 2.6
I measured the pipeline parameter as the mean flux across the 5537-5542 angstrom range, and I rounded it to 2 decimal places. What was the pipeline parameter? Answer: 1.05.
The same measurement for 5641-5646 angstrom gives 1.04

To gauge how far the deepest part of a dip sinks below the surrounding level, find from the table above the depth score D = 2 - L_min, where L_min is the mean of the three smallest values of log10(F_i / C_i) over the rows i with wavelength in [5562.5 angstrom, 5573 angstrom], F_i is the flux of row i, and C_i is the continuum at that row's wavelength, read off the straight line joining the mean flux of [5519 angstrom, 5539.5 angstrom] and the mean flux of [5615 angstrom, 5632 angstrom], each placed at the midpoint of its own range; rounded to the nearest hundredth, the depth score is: 2.01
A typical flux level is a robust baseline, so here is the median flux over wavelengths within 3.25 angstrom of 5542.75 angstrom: 1.05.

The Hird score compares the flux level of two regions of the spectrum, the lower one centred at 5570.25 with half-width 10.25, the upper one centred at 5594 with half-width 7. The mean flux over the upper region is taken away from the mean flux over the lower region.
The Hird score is 0.023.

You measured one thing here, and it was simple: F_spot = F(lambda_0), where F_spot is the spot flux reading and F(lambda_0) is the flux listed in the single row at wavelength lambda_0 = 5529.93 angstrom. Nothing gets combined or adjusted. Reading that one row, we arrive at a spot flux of 1.03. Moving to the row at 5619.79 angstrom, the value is 1.05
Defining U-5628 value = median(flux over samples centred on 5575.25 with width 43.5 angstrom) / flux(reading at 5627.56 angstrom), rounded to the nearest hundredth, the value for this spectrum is 1.01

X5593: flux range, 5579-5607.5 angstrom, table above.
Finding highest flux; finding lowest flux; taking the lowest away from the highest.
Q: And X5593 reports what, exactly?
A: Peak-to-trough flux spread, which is 0.11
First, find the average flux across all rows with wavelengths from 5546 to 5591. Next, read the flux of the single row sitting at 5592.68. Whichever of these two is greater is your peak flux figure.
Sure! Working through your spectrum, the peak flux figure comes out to 1.06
